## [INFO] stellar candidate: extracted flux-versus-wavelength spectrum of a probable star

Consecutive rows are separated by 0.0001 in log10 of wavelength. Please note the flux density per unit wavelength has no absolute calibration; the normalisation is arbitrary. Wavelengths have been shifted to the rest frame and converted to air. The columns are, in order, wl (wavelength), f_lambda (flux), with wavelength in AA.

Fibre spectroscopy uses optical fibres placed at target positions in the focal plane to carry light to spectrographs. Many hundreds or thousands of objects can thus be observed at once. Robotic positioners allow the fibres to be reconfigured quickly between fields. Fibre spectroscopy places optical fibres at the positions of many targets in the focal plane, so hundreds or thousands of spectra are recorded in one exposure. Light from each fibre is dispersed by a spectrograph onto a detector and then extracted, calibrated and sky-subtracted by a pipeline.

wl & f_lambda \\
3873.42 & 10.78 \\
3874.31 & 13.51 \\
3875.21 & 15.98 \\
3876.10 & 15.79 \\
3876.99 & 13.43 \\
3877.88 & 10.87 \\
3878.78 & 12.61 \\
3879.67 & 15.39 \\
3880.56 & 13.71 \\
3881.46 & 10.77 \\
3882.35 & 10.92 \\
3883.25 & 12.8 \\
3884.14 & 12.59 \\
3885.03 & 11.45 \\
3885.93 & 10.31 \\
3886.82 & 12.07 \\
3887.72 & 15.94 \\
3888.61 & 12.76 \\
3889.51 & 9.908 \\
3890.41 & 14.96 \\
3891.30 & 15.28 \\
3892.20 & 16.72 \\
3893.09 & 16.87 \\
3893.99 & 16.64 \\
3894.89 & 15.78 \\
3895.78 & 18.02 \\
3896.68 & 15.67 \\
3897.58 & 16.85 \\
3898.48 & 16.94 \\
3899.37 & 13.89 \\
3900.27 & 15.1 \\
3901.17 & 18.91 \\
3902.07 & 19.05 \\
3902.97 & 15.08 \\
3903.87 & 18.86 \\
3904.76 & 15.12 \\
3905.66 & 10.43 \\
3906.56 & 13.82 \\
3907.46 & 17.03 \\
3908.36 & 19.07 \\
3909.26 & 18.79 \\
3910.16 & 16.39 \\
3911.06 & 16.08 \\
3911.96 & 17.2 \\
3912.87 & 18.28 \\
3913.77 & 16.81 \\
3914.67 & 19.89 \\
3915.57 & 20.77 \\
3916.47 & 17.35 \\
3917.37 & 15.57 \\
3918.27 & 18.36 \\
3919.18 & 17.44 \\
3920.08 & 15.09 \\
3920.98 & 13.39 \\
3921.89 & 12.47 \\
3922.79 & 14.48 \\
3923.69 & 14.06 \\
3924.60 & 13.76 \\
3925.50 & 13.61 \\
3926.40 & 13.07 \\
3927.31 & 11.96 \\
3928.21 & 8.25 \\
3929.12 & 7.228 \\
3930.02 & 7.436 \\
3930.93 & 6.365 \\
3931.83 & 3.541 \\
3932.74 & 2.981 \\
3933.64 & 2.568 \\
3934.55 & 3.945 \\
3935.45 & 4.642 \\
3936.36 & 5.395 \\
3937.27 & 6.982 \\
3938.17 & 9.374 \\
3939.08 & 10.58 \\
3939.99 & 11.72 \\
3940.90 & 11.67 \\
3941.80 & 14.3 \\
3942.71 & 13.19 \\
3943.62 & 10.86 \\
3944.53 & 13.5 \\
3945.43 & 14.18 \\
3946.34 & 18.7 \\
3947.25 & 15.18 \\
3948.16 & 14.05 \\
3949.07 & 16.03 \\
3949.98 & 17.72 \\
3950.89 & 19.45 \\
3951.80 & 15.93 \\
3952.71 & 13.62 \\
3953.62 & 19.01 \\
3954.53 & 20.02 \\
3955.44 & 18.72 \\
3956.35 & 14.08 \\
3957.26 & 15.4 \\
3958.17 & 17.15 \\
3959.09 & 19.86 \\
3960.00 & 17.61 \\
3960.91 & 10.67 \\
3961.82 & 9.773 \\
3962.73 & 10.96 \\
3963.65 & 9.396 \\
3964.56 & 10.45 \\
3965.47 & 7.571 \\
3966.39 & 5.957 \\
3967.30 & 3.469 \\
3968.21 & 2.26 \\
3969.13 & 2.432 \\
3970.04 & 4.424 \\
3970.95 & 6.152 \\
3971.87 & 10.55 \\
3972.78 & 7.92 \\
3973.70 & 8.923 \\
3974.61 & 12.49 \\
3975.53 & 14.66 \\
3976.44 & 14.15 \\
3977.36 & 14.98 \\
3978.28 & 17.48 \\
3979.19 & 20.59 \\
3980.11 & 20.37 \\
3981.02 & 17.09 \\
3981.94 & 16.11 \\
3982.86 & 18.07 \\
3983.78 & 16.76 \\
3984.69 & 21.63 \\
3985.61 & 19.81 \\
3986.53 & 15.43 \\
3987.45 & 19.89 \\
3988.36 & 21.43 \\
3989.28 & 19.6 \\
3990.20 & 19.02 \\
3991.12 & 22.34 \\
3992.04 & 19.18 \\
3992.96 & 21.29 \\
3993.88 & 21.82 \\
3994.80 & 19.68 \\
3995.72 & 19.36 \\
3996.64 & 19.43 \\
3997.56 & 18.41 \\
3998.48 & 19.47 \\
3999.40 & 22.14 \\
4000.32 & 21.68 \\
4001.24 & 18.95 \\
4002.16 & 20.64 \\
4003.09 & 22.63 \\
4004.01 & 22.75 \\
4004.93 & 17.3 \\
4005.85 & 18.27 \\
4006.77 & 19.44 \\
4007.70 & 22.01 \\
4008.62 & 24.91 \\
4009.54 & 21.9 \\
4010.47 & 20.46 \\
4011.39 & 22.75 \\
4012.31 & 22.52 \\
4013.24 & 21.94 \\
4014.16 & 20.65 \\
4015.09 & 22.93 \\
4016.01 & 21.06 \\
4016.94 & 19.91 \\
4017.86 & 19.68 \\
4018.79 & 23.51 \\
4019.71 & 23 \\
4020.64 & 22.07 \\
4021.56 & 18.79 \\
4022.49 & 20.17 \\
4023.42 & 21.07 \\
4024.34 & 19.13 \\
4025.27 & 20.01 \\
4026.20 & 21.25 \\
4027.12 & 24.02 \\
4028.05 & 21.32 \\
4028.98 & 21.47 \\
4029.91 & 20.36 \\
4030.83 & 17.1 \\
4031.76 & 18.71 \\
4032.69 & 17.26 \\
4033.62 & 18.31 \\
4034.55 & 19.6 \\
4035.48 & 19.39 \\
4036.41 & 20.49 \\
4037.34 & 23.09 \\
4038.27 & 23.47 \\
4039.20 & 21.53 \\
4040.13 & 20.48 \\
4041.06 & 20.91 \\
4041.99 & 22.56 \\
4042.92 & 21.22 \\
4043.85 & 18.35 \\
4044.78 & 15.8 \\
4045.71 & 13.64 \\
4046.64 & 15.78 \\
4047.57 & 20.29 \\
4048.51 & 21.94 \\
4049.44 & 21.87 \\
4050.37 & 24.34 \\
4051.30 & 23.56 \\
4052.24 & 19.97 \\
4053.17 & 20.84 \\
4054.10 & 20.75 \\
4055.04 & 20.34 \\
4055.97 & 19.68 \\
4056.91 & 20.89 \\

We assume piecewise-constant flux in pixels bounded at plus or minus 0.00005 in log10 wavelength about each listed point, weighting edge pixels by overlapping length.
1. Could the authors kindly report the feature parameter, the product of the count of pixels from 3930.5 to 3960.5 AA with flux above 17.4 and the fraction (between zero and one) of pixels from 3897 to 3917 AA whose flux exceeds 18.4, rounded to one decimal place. 2.5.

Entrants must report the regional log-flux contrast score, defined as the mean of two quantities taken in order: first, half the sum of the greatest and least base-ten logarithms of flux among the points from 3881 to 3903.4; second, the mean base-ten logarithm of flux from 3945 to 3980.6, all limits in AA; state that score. 1.10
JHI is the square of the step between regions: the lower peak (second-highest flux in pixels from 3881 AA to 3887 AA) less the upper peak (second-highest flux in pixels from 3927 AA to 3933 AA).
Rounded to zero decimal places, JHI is 19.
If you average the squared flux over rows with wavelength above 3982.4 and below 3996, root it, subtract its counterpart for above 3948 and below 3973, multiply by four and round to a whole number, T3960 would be 26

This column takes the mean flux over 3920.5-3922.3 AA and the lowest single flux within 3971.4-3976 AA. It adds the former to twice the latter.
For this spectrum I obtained 29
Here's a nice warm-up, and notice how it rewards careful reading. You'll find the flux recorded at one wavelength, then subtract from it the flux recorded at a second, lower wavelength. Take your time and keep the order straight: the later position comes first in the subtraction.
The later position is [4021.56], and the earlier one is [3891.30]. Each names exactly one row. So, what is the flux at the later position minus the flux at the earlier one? 3.5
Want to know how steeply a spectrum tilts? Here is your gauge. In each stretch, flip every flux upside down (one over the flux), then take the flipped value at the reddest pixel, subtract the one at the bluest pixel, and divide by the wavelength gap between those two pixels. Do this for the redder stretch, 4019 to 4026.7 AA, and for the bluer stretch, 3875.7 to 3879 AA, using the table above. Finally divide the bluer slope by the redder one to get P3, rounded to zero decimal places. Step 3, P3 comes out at 11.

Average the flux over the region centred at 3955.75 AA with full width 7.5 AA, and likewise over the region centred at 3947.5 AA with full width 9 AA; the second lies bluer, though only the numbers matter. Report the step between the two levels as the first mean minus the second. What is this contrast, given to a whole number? 2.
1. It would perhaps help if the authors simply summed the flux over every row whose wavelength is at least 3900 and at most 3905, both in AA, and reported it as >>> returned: 102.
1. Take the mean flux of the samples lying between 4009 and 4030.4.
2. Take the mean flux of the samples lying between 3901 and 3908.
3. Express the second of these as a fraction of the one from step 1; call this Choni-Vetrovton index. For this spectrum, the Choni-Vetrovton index 0.75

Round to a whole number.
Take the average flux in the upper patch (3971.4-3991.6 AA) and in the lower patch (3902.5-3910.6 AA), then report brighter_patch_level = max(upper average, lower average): 17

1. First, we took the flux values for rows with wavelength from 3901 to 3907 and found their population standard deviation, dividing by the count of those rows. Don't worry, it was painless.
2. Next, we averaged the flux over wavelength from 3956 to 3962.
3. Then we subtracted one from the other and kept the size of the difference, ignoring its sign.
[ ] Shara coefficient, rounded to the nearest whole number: 12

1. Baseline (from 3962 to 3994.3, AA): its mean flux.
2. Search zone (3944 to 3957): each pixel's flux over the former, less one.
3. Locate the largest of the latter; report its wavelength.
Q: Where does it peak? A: 3954.53 AA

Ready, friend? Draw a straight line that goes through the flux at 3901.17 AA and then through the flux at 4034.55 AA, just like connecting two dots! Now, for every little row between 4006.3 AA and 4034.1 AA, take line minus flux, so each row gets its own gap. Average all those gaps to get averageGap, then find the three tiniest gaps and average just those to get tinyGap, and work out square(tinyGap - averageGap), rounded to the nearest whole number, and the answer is 10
